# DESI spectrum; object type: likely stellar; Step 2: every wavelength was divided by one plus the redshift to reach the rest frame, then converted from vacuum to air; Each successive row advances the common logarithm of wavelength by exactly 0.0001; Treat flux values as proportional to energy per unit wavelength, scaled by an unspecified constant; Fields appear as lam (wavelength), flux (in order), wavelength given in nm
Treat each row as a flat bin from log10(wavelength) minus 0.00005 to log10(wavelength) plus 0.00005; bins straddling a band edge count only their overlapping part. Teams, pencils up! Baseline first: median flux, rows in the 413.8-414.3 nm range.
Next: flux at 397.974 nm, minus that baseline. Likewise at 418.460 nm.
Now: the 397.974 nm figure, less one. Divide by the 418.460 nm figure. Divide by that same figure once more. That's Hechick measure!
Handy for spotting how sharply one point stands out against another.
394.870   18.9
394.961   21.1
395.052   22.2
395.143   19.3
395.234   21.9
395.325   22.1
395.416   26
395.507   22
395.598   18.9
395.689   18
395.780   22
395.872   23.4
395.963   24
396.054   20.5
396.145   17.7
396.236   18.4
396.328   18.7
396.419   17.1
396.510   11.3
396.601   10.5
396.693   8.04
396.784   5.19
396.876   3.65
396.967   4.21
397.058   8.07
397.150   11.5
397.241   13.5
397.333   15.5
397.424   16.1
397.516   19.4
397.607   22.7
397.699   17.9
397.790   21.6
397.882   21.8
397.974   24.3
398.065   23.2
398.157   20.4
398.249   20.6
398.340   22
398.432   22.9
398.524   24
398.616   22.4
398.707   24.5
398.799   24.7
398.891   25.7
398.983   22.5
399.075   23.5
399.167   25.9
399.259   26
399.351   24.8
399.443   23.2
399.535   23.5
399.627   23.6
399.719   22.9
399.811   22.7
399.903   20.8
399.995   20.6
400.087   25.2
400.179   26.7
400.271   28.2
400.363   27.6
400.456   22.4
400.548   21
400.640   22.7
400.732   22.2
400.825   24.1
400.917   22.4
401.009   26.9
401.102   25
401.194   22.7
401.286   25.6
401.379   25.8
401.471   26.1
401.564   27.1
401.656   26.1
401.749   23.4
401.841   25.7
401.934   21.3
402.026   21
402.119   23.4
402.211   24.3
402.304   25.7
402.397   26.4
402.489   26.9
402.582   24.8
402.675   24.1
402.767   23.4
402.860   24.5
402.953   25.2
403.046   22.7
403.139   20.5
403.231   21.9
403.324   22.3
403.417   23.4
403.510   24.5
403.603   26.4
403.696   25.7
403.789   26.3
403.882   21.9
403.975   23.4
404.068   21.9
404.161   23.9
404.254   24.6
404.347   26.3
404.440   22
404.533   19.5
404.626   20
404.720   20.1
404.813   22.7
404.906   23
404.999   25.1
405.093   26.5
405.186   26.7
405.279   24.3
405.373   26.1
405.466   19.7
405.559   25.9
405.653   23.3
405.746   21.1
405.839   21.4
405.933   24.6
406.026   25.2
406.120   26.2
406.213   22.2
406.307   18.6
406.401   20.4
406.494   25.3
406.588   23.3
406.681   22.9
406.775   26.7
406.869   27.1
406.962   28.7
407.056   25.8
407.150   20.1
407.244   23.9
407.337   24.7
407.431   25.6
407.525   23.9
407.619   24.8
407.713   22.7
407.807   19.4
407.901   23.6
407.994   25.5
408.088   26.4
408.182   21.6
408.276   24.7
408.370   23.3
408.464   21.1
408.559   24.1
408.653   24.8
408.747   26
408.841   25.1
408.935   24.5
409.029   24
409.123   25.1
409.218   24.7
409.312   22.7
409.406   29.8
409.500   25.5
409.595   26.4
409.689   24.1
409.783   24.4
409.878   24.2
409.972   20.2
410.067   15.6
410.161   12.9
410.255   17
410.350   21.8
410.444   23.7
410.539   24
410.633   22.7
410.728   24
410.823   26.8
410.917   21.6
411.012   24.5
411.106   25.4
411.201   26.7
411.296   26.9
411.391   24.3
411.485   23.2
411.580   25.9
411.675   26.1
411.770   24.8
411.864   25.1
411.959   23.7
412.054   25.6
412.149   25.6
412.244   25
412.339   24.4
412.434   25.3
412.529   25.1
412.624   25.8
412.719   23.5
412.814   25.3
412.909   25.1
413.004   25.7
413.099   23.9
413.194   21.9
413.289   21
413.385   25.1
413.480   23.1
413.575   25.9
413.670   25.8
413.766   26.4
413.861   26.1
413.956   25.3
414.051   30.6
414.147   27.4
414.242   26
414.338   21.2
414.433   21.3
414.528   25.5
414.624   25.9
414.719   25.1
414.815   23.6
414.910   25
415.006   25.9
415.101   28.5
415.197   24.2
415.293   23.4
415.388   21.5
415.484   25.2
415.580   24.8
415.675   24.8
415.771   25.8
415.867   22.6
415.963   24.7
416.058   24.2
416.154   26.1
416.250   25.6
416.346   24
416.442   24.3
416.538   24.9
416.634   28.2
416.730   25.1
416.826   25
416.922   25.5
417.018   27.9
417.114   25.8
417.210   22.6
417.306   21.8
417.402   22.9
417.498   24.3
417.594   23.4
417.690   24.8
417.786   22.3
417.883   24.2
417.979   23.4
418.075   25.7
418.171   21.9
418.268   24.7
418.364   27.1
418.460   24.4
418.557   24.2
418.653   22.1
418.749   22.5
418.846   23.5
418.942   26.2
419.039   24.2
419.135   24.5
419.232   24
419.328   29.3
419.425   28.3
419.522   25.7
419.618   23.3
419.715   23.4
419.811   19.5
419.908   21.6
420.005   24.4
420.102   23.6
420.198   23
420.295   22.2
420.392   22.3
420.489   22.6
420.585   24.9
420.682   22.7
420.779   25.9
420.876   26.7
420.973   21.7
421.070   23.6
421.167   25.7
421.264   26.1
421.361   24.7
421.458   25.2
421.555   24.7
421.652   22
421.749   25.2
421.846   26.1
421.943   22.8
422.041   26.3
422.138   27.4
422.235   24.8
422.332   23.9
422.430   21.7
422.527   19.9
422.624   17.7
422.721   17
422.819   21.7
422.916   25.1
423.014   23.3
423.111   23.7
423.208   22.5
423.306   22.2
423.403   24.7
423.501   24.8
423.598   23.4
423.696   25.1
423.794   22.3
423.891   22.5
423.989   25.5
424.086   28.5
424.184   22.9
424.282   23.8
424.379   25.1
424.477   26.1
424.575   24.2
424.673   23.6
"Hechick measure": -1.0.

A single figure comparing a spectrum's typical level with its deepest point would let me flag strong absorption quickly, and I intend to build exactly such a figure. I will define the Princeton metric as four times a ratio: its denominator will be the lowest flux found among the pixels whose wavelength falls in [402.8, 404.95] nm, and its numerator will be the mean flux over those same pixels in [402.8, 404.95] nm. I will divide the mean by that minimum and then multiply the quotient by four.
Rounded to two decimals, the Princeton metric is 4.75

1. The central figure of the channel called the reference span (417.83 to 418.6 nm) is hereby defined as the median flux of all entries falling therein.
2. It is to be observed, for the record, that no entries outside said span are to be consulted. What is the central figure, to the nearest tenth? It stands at 24.3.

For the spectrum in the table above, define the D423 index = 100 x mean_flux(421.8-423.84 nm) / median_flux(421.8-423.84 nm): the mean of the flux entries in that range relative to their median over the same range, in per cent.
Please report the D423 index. 99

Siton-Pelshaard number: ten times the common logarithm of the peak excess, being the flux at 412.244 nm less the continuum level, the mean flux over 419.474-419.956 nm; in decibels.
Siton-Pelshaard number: 3.6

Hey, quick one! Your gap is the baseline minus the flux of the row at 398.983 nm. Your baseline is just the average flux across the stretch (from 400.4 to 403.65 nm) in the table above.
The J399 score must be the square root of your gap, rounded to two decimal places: 1.25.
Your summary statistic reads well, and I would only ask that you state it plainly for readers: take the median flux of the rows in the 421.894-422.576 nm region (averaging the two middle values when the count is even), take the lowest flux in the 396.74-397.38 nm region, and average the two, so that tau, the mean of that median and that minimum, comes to 13.8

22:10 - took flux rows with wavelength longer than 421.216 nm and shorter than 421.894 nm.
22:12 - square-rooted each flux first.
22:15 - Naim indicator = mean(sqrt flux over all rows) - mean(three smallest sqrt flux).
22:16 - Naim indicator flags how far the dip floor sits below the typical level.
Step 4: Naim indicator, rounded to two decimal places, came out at 0.11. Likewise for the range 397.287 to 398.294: 0.44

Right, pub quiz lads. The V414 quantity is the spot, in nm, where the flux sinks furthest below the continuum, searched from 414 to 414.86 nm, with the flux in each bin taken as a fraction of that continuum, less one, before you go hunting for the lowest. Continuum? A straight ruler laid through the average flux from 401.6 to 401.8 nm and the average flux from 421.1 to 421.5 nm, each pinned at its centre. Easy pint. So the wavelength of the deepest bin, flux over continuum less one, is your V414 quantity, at 414.338 nm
